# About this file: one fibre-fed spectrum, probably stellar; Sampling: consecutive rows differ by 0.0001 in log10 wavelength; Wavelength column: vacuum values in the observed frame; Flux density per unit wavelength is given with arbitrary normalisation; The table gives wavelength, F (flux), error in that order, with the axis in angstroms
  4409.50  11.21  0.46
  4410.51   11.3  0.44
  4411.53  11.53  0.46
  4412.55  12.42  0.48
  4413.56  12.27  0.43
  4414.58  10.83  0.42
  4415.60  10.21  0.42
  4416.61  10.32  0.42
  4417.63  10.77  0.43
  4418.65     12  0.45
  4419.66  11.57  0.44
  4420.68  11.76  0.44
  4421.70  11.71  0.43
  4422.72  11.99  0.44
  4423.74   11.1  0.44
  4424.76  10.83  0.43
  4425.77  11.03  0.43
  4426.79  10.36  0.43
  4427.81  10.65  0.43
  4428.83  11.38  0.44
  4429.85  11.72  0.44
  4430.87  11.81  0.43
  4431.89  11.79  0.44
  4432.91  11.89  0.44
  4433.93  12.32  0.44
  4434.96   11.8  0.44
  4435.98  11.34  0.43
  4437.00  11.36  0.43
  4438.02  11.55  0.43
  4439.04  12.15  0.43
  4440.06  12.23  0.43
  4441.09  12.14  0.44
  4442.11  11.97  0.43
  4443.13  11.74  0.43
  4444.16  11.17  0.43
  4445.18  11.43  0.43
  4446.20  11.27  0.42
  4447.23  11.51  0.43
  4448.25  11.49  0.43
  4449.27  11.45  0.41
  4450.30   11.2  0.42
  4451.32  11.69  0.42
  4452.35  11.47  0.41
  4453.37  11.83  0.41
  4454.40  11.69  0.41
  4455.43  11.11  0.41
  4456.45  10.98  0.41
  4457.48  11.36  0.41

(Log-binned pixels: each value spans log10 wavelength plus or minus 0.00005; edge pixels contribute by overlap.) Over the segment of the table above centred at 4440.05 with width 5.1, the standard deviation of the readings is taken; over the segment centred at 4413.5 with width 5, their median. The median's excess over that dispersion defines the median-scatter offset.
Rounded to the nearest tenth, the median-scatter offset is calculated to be 11.3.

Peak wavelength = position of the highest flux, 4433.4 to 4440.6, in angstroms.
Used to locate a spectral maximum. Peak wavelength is 4433.93 angstroms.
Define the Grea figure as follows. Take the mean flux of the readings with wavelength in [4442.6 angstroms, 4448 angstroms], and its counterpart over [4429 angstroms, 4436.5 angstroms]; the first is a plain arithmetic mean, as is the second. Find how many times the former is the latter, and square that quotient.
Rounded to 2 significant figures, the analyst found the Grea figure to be 0.94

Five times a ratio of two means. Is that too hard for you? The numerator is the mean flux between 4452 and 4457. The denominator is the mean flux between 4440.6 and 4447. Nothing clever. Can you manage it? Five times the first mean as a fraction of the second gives 4.91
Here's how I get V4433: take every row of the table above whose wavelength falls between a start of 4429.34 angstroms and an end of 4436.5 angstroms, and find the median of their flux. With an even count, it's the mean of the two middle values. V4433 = 11.8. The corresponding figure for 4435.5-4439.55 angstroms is 11.5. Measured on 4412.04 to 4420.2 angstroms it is 11.2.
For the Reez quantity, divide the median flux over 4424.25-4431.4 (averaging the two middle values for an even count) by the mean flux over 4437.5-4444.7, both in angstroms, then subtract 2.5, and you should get -1.57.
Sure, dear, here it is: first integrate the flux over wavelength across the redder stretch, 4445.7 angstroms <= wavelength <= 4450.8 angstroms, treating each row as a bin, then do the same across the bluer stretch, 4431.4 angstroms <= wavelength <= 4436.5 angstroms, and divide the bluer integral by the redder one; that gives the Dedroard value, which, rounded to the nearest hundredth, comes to 1.04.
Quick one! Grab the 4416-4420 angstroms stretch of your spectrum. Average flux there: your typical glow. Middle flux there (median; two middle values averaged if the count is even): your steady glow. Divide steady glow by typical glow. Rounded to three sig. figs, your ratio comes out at 1.00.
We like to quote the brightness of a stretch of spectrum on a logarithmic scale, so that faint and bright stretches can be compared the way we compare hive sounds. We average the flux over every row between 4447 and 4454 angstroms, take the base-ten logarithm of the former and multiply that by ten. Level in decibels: 10.6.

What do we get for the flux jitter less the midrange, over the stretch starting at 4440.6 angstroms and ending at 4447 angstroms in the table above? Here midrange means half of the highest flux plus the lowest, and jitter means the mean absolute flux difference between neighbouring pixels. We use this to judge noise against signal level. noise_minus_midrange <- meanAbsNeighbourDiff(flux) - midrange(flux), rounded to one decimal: -11.4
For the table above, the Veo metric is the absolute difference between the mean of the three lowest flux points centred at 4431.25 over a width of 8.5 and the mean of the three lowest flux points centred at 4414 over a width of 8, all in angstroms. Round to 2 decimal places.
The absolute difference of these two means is 0.82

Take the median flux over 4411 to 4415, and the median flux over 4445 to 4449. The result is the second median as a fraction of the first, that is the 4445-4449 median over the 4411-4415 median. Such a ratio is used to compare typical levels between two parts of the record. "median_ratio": 0.96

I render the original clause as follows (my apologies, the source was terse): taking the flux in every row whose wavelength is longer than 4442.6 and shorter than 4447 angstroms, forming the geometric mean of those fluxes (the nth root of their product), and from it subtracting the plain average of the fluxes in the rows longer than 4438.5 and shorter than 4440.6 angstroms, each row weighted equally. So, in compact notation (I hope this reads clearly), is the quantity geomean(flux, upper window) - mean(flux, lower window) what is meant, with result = -0.8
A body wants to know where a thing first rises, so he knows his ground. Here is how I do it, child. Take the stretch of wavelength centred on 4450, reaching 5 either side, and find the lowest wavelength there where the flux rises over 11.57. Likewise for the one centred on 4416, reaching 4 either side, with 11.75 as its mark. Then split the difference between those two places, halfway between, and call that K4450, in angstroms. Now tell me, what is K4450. 4431.9 angstroms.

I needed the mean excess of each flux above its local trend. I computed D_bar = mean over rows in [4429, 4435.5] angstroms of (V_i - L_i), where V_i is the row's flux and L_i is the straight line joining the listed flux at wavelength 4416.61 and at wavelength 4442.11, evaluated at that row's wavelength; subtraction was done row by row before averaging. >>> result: 0.5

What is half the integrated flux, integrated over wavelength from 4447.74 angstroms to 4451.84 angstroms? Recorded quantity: 23.5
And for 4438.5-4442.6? 24.8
